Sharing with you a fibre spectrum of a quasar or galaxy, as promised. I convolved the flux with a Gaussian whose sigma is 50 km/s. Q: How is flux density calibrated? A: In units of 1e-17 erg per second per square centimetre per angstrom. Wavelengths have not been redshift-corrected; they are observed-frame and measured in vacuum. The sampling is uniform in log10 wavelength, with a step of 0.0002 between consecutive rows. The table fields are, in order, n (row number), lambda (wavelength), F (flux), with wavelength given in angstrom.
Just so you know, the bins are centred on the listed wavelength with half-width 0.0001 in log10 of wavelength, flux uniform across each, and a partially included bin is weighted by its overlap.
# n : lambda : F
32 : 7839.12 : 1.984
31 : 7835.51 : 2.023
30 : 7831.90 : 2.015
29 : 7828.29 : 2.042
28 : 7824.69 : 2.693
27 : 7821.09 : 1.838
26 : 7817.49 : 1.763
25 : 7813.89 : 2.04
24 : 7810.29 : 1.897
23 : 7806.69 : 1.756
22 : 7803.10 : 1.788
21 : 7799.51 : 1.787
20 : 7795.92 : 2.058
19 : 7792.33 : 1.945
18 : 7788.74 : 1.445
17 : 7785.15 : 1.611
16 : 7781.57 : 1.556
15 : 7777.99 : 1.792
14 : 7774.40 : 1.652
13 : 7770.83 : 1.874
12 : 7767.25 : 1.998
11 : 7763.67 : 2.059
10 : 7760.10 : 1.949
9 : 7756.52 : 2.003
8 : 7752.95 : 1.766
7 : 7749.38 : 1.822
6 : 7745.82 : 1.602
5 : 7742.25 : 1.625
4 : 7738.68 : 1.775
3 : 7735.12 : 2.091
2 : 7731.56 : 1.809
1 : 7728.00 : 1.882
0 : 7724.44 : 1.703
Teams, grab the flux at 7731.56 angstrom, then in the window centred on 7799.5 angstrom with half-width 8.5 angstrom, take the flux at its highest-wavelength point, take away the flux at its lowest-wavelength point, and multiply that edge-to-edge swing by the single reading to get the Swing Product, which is -0.3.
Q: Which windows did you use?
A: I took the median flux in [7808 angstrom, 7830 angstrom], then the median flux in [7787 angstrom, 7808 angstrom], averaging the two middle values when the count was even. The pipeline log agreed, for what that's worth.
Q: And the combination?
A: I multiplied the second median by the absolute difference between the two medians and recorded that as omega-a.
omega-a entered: 0.32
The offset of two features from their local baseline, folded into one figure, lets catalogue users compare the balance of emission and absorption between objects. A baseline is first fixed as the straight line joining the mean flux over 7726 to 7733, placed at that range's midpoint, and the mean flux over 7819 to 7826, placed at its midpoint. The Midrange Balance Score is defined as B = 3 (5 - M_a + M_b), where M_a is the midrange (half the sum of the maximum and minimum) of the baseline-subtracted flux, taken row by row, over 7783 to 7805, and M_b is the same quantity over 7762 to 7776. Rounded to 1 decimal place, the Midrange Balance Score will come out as 15.6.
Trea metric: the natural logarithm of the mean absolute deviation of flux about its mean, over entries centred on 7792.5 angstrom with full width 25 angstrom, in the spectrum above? -1.74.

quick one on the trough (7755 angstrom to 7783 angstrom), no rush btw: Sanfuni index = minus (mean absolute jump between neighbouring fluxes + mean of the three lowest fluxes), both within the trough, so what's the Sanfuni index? -1.80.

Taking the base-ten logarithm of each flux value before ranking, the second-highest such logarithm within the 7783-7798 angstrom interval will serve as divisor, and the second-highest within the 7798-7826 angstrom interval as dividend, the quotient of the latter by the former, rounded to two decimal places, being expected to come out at 1.07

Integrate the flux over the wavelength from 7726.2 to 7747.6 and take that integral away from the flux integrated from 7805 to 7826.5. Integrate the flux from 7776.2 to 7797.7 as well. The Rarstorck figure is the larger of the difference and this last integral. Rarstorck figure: 37.3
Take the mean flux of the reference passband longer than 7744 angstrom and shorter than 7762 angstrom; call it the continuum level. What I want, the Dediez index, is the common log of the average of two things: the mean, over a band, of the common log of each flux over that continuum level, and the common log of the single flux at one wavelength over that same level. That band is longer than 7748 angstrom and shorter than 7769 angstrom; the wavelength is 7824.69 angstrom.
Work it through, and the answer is -1.02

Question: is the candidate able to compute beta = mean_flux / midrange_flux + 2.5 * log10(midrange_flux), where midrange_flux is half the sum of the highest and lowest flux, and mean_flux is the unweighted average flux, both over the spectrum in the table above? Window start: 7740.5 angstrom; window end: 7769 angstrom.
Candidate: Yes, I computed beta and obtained 1.67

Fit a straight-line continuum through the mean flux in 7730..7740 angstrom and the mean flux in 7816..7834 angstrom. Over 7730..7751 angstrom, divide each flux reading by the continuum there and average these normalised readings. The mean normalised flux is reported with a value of 0.94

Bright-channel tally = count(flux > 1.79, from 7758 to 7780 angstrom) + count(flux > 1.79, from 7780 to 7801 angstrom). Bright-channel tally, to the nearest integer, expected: 7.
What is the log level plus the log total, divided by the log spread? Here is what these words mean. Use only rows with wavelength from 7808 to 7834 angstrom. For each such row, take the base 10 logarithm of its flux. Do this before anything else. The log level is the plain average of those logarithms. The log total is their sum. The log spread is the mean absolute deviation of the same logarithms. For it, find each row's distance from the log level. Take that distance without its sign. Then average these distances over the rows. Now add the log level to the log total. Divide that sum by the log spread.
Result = 65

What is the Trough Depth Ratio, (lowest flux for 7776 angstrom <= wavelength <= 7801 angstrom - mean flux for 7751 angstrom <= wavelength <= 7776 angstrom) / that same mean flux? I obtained -0.24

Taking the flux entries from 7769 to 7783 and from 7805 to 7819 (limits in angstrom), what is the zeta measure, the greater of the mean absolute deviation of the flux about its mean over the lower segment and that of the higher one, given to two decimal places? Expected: 0.11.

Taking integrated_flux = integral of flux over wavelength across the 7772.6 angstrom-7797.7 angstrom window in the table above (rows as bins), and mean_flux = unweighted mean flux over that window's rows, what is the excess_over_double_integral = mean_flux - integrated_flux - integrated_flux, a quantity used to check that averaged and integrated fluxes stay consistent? -85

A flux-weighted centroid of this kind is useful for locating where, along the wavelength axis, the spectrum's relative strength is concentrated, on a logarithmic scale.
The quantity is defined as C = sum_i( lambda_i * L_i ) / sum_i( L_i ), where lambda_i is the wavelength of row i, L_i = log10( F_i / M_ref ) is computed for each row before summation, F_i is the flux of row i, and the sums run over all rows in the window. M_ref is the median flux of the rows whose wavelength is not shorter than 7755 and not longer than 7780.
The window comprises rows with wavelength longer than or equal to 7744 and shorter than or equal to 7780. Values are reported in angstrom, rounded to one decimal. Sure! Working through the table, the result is 7759.7 angstrom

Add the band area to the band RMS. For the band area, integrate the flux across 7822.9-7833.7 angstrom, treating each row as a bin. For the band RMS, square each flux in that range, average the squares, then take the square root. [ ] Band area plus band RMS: 26.6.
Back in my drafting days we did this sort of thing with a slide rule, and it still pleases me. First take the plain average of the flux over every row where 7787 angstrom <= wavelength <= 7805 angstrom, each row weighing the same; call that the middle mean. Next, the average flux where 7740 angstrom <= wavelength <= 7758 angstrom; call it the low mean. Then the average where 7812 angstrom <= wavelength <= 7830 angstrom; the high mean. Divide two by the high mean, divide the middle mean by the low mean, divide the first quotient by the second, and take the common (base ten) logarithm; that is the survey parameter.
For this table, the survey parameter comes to -0.03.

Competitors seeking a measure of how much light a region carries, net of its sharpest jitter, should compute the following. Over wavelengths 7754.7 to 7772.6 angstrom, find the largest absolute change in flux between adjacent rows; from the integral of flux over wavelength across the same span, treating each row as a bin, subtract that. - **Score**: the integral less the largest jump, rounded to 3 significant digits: 35.2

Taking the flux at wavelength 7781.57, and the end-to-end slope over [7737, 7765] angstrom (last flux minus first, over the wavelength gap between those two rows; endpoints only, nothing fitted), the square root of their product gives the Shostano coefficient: 0.13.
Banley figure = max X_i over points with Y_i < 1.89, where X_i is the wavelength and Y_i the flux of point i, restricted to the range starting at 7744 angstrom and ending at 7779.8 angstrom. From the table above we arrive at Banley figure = 7777.99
